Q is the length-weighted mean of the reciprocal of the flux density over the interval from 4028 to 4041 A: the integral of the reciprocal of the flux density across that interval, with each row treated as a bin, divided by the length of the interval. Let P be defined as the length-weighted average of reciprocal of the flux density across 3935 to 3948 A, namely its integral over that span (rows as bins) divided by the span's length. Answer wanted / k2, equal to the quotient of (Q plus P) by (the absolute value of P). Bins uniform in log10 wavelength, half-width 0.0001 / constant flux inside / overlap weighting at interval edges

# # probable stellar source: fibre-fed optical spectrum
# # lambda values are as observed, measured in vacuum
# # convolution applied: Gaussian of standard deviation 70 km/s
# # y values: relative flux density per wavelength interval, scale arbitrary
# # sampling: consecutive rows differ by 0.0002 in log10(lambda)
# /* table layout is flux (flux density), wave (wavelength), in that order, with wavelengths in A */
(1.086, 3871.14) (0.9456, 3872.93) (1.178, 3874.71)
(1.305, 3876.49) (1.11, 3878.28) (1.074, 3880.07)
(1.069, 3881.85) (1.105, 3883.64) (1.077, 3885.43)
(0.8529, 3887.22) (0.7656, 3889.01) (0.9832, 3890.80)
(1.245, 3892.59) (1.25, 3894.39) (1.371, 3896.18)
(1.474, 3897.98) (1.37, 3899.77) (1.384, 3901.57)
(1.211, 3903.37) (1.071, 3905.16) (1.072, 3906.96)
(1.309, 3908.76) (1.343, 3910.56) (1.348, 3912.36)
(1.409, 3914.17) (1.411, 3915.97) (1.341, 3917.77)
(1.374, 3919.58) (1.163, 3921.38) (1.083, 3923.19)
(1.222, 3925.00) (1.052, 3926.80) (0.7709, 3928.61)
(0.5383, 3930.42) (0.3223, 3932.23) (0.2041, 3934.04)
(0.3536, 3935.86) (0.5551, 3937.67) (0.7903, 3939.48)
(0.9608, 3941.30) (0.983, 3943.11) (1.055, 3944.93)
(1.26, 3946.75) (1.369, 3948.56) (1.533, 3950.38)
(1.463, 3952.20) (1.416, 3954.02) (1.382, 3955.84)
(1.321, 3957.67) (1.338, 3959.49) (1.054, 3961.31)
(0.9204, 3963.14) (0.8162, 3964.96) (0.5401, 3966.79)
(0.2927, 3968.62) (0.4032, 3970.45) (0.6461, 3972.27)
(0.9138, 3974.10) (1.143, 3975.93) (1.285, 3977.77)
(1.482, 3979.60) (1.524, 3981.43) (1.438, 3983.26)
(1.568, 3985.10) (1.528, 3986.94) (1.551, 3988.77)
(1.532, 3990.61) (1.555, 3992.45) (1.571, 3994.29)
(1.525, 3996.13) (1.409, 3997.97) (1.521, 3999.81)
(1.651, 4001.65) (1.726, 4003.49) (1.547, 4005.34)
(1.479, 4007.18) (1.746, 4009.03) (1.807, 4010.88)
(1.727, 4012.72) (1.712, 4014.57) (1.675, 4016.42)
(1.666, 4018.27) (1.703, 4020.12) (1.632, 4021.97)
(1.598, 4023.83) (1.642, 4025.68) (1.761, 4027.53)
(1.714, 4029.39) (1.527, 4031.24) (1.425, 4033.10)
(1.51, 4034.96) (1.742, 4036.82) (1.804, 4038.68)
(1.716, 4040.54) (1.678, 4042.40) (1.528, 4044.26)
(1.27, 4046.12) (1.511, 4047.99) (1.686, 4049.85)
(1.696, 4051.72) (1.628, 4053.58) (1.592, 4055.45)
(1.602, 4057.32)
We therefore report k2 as 1.5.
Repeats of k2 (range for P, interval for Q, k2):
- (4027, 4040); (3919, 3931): 2.7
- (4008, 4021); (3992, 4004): 2.1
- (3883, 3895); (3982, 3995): 1.7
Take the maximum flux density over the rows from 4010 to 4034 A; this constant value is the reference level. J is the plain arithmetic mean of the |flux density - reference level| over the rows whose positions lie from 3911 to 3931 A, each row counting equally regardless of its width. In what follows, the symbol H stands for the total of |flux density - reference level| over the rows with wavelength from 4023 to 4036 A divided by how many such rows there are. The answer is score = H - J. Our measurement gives -0.441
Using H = 0.210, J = 0.651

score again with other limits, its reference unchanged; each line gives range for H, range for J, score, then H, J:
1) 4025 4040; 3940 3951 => -0.447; 0.166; 0.614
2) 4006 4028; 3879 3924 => -0.473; 0.128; 0.601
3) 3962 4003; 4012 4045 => 0.434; 0.588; 0.154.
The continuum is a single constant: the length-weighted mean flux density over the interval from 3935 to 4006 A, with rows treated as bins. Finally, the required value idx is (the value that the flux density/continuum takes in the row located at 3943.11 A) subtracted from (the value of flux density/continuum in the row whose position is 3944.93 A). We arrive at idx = 0.1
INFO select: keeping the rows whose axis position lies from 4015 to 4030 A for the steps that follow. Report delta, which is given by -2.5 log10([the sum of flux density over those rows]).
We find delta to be -2.8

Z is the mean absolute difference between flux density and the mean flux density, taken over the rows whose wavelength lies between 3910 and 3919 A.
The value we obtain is 0.032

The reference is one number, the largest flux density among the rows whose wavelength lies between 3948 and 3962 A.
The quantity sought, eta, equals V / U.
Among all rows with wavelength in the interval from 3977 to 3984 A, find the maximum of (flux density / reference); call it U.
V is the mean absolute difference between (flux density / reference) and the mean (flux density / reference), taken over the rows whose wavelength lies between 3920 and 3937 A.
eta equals 0.23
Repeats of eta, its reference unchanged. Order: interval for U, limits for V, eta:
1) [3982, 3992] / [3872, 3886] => 0.04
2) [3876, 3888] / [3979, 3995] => 0.02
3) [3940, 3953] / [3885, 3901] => 0.14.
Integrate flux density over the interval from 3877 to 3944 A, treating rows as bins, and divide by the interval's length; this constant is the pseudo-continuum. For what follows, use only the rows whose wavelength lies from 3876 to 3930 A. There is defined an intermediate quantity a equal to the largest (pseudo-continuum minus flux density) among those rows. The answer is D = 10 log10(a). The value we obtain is -5.4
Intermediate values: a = 0.3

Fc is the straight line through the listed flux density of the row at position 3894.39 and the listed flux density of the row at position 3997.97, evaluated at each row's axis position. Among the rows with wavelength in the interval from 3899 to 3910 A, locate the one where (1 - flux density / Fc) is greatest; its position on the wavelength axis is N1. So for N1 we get 3906.96 A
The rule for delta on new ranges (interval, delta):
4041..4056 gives -2.7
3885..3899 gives -2.4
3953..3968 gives -2.4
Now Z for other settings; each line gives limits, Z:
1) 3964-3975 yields 0.190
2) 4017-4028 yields 0.043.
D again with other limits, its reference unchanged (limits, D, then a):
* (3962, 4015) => -1.2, 0.8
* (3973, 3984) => -8.5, 0.1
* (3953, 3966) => -6.2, 0.2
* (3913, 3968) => -0.7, 0.9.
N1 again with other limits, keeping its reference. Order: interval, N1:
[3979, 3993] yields 3983.26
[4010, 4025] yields 4023.83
